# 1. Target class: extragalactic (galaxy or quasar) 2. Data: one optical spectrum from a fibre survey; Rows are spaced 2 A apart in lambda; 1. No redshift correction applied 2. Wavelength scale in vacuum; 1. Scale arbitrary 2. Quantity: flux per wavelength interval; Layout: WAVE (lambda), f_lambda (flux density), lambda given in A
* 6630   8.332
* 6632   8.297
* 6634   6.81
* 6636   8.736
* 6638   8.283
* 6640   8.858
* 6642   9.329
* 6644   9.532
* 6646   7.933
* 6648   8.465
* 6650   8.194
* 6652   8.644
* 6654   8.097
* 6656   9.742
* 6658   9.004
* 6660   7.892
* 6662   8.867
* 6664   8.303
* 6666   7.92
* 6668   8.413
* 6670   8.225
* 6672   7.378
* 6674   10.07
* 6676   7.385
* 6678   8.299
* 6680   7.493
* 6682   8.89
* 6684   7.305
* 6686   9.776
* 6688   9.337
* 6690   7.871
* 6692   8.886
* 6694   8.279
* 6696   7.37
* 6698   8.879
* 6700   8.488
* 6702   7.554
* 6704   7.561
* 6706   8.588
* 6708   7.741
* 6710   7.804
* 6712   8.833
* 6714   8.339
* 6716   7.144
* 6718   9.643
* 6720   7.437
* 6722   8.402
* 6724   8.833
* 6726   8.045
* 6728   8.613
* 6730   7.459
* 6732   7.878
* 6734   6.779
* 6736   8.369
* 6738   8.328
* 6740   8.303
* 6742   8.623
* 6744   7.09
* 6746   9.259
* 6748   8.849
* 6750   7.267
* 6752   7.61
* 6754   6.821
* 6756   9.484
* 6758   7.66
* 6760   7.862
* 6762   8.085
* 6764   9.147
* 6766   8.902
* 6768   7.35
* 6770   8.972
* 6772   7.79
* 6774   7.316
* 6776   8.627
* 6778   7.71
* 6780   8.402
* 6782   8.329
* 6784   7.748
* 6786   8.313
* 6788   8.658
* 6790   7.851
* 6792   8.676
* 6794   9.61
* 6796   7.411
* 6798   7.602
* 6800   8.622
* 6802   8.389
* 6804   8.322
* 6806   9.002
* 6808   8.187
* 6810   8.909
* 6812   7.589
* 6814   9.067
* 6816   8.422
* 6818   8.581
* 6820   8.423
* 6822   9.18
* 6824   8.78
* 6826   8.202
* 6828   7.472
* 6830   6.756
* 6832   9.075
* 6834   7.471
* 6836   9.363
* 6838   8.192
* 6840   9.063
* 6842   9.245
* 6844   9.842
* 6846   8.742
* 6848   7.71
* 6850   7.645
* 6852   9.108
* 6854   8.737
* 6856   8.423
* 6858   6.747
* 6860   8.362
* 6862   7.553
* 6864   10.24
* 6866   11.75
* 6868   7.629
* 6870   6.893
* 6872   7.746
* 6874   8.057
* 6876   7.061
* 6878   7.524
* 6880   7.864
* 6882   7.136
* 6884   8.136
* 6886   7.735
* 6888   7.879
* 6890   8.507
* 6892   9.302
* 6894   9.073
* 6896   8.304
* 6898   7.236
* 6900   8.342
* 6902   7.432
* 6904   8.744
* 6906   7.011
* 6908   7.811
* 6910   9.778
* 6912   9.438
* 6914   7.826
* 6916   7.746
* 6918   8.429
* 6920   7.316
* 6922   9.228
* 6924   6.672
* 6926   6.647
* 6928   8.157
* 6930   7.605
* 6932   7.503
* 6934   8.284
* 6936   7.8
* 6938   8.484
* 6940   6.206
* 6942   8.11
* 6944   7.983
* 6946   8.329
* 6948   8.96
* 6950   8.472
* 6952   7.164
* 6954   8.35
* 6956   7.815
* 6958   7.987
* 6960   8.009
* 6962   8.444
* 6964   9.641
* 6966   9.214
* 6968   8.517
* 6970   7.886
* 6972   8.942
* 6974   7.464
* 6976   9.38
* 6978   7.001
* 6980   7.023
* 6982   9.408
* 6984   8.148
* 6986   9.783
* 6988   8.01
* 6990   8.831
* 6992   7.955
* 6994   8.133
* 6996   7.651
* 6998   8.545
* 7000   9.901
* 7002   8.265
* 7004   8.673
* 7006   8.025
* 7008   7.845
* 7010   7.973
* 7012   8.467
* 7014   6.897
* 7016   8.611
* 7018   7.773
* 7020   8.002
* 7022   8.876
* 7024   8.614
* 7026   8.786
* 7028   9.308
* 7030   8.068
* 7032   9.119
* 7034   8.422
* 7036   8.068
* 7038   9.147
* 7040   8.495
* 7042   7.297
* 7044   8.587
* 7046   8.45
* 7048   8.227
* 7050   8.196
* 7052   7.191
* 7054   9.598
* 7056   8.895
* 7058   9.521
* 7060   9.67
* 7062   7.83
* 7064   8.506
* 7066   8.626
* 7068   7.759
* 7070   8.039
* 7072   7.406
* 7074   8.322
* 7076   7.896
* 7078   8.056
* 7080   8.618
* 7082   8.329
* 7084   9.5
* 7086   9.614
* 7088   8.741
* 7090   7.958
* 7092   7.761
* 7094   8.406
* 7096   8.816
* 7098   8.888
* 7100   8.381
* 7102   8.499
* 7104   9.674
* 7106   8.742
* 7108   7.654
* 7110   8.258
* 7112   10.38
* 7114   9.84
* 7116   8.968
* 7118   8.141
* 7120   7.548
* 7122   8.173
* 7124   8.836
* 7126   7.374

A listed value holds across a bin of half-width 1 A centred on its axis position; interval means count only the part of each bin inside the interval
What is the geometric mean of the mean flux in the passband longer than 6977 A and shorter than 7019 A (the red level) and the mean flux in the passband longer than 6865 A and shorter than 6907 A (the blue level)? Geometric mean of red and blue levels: 8.15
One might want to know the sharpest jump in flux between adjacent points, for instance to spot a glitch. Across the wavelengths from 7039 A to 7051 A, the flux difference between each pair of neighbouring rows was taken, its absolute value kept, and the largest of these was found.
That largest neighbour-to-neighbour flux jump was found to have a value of 1.3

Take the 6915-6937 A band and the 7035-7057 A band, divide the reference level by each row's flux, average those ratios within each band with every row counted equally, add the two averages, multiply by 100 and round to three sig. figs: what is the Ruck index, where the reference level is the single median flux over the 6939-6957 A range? 203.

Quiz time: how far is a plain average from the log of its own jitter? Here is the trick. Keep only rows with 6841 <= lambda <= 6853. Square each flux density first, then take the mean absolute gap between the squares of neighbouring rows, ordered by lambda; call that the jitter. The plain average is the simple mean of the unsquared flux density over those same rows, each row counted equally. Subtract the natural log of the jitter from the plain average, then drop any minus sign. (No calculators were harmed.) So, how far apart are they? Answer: 6.02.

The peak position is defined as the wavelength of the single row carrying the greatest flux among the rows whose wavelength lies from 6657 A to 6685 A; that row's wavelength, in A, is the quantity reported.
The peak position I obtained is 6674 A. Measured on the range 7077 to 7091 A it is 7086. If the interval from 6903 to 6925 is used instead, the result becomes 6910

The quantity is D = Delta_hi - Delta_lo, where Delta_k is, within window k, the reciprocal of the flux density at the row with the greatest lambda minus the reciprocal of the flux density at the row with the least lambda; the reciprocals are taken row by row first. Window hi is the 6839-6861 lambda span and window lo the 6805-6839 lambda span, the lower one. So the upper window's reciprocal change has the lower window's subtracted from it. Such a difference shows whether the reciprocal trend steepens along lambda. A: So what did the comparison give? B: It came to -0.002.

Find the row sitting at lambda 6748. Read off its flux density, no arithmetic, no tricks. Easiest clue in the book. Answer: 8.849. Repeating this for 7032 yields 9.119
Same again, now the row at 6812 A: 7.589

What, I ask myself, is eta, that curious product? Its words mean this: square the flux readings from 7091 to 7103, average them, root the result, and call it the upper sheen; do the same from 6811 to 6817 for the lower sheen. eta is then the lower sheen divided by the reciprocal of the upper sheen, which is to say 71.0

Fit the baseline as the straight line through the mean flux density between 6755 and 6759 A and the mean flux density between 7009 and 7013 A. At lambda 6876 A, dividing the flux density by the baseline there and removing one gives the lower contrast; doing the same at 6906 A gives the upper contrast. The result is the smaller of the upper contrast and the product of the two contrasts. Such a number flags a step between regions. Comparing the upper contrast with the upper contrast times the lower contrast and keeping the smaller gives -0.16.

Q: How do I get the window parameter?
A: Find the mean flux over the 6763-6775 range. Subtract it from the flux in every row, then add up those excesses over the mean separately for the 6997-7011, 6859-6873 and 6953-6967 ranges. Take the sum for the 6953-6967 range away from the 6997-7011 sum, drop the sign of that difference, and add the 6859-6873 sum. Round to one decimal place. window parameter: 2.7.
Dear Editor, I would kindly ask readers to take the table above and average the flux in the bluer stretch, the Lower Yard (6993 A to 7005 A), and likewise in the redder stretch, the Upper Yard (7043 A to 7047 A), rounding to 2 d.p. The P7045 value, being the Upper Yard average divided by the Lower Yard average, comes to 1.00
